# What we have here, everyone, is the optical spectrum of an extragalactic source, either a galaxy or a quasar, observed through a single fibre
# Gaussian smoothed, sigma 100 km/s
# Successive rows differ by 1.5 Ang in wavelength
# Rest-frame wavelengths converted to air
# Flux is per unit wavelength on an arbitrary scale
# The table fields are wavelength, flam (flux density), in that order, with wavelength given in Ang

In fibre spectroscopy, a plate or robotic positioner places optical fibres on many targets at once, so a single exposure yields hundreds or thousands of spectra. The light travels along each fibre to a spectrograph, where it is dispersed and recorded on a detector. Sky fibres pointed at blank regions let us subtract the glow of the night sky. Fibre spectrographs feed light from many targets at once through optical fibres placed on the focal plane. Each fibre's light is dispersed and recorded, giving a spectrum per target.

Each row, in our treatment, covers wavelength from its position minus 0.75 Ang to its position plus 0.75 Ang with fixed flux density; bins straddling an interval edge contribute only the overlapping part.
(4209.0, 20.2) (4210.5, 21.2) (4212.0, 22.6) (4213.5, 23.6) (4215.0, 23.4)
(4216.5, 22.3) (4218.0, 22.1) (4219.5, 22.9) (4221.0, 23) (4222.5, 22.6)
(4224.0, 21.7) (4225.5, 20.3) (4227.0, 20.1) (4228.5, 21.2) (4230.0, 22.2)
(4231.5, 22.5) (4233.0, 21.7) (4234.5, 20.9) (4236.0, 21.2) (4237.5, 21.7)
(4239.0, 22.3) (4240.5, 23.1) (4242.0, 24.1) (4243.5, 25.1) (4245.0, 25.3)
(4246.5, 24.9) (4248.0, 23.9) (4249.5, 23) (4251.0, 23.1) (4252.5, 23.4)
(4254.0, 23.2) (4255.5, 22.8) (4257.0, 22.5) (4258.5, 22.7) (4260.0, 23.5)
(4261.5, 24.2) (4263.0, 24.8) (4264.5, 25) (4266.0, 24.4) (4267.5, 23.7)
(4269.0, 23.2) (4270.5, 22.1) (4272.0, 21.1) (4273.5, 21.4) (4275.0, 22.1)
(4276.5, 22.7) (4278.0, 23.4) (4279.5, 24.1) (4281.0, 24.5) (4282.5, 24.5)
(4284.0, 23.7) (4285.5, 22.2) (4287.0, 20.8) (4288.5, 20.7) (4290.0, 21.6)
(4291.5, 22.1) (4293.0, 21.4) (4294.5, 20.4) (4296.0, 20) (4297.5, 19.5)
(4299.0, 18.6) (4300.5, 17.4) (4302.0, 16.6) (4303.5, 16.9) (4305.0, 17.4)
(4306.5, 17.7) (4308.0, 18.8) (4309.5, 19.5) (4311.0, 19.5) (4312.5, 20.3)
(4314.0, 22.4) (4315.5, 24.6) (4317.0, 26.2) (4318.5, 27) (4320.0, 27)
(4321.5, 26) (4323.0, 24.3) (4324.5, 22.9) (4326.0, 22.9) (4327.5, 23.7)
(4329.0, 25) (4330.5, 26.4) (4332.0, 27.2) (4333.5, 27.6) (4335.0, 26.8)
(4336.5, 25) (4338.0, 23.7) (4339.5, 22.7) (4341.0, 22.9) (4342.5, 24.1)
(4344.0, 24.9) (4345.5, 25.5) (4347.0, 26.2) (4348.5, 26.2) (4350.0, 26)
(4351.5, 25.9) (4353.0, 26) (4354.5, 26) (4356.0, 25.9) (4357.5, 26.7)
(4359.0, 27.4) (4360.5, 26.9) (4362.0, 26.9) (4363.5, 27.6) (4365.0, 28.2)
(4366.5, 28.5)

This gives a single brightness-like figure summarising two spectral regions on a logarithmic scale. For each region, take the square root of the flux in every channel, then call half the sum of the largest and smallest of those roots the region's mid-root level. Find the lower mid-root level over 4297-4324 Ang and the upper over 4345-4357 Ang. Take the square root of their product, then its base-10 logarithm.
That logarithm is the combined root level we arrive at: 0.686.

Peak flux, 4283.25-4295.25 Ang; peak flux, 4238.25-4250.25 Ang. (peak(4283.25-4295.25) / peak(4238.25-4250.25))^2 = 0.88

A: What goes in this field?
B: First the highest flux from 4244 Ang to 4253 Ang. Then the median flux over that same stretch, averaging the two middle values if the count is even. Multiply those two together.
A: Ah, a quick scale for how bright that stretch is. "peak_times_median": 598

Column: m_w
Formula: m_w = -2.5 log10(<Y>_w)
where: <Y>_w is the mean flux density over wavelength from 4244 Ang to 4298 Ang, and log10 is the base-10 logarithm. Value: -3.40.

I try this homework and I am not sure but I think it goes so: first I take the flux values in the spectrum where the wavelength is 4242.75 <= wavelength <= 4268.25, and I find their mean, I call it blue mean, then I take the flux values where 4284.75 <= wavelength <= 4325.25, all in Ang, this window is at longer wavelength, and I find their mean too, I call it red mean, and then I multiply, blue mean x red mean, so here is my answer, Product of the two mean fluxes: 505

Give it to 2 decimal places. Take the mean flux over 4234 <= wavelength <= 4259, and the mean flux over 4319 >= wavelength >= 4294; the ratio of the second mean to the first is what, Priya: 0.87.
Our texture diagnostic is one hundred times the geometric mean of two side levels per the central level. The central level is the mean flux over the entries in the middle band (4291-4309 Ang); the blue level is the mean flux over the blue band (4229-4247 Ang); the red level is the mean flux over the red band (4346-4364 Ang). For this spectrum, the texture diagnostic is 130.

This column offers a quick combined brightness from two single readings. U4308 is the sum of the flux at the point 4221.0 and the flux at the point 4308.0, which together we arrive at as 41.8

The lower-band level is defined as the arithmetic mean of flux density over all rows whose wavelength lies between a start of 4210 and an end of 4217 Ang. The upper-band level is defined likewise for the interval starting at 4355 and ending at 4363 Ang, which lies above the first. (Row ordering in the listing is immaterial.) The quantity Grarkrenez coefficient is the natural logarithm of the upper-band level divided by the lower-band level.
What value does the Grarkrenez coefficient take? 0.17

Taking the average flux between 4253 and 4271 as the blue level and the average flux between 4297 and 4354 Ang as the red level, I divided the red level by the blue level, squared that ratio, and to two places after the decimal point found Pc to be 0.97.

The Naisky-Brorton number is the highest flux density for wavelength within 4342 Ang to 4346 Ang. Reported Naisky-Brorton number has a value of 25.5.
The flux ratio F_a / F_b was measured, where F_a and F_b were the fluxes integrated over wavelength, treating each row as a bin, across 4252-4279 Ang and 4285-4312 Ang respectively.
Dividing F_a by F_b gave 1.19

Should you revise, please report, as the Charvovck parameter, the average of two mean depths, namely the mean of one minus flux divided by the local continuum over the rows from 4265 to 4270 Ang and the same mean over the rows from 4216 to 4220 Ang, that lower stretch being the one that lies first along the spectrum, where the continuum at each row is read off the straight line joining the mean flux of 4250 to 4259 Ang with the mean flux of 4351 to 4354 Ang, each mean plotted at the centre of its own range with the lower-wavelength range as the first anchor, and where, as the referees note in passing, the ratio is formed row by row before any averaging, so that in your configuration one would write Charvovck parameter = -0.02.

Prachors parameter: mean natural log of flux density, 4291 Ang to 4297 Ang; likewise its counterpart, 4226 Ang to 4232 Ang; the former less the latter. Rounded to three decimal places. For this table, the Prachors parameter -0.025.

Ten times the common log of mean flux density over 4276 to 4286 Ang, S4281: 13.7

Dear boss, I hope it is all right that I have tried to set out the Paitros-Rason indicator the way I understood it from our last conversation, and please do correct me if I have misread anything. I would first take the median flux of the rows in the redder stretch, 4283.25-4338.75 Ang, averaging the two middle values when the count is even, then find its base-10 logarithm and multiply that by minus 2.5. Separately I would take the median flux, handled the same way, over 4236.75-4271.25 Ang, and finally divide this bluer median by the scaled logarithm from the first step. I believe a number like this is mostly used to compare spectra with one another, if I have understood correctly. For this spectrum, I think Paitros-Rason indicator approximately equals -7.0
